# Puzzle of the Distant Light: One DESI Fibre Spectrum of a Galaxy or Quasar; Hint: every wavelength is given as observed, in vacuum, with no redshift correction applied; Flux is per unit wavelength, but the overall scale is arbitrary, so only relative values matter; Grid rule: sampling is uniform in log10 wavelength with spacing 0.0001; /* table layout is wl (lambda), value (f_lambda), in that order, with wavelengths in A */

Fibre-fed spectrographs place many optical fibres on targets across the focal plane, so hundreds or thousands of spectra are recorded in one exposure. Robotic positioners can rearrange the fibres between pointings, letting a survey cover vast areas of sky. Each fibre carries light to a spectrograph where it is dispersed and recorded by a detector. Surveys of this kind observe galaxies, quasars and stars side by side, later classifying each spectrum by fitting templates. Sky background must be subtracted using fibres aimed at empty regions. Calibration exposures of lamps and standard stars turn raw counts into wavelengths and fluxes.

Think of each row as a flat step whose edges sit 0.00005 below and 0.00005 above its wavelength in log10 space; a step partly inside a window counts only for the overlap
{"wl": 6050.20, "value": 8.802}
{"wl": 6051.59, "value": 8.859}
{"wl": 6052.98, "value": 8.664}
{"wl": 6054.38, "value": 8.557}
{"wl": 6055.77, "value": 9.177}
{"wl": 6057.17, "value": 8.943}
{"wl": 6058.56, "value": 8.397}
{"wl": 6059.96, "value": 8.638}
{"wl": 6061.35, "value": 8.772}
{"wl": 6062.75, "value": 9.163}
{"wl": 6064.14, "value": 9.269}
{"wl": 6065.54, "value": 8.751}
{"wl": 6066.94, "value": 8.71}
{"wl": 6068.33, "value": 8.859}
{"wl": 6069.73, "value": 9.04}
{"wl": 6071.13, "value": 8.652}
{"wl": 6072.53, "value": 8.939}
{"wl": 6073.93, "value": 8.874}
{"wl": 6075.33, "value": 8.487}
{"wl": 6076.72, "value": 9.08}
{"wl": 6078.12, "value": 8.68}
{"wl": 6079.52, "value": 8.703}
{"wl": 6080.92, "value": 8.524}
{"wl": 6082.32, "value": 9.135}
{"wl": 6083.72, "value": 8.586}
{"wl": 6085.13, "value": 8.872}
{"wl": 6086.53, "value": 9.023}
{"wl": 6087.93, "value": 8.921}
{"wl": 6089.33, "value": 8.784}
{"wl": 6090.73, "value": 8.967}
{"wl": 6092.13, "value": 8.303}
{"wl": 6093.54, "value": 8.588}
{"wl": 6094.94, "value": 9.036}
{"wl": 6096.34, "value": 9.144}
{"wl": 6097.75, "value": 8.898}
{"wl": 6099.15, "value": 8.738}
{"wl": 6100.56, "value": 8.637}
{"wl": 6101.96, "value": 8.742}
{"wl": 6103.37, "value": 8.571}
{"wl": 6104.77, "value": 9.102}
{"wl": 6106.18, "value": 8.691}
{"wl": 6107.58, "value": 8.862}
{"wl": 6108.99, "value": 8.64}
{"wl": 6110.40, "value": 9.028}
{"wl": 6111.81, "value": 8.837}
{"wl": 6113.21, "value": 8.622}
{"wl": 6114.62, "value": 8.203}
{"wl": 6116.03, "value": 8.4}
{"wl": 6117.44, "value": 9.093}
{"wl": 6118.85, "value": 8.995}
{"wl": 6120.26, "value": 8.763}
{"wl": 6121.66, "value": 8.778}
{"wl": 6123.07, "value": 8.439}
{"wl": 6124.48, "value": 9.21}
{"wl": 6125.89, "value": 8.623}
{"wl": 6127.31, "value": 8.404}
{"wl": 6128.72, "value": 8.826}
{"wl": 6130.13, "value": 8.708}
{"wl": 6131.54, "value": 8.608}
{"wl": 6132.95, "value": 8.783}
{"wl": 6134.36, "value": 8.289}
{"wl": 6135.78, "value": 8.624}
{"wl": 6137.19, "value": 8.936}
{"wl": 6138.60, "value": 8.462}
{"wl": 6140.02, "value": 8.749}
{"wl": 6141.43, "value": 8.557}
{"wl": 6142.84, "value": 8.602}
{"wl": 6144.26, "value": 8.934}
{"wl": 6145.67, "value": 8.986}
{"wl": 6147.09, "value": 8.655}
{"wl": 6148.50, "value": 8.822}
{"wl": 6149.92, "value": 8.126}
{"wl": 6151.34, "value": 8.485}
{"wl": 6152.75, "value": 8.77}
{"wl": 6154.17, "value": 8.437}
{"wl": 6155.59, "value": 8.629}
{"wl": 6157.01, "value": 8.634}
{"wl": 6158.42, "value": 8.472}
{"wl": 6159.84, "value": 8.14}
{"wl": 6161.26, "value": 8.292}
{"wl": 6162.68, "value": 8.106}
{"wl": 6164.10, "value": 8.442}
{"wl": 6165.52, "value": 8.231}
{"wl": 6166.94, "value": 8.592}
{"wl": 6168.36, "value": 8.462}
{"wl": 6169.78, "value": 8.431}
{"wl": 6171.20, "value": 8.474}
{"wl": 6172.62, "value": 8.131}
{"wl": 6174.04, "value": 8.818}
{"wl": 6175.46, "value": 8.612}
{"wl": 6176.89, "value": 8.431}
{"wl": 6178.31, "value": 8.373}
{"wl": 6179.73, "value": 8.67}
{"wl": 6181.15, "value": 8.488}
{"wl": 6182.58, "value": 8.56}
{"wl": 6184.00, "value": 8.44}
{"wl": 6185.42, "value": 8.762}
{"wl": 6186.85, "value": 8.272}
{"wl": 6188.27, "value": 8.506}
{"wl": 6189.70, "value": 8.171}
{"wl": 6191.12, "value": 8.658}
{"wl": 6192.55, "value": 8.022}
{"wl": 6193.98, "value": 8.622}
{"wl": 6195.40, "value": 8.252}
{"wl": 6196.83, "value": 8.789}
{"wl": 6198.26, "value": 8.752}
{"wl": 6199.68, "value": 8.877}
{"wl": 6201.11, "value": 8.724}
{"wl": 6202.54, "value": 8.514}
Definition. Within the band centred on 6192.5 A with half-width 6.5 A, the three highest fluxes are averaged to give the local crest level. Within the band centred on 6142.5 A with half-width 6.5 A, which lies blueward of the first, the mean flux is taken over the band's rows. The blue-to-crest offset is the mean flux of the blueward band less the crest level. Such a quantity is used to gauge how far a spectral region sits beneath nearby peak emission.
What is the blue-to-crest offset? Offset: 0.012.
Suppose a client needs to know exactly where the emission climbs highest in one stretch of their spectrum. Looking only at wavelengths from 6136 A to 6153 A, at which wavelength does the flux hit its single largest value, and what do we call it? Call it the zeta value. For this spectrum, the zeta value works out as 6145.67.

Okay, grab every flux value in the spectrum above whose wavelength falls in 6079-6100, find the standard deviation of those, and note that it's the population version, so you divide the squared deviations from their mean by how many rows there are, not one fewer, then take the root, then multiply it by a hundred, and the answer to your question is 23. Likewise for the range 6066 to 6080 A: 18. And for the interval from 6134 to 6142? 21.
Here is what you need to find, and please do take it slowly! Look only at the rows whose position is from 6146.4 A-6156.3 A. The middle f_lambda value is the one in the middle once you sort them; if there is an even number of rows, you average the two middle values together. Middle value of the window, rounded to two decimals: 8.63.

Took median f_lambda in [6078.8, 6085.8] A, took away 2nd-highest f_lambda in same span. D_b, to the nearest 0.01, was -0.17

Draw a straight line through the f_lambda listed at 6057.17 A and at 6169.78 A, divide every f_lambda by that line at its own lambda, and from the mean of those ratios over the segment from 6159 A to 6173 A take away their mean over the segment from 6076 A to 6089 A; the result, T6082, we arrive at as -0.015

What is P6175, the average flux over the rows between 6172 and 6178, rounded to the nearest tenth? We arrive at 8.5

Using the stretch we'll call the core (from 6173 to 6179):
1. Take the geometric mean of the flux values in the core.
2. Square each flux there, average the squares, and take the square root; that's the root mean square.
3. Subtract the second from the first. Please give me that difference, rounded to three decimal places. -0.004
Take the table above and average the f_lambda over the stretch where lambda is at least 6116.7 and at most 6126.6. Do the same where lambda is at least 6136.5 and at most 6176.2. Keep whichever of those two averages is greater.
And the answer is 8.84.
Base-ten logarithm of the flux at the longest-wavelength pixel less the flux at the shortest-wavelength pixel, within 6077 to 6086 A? -0.72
